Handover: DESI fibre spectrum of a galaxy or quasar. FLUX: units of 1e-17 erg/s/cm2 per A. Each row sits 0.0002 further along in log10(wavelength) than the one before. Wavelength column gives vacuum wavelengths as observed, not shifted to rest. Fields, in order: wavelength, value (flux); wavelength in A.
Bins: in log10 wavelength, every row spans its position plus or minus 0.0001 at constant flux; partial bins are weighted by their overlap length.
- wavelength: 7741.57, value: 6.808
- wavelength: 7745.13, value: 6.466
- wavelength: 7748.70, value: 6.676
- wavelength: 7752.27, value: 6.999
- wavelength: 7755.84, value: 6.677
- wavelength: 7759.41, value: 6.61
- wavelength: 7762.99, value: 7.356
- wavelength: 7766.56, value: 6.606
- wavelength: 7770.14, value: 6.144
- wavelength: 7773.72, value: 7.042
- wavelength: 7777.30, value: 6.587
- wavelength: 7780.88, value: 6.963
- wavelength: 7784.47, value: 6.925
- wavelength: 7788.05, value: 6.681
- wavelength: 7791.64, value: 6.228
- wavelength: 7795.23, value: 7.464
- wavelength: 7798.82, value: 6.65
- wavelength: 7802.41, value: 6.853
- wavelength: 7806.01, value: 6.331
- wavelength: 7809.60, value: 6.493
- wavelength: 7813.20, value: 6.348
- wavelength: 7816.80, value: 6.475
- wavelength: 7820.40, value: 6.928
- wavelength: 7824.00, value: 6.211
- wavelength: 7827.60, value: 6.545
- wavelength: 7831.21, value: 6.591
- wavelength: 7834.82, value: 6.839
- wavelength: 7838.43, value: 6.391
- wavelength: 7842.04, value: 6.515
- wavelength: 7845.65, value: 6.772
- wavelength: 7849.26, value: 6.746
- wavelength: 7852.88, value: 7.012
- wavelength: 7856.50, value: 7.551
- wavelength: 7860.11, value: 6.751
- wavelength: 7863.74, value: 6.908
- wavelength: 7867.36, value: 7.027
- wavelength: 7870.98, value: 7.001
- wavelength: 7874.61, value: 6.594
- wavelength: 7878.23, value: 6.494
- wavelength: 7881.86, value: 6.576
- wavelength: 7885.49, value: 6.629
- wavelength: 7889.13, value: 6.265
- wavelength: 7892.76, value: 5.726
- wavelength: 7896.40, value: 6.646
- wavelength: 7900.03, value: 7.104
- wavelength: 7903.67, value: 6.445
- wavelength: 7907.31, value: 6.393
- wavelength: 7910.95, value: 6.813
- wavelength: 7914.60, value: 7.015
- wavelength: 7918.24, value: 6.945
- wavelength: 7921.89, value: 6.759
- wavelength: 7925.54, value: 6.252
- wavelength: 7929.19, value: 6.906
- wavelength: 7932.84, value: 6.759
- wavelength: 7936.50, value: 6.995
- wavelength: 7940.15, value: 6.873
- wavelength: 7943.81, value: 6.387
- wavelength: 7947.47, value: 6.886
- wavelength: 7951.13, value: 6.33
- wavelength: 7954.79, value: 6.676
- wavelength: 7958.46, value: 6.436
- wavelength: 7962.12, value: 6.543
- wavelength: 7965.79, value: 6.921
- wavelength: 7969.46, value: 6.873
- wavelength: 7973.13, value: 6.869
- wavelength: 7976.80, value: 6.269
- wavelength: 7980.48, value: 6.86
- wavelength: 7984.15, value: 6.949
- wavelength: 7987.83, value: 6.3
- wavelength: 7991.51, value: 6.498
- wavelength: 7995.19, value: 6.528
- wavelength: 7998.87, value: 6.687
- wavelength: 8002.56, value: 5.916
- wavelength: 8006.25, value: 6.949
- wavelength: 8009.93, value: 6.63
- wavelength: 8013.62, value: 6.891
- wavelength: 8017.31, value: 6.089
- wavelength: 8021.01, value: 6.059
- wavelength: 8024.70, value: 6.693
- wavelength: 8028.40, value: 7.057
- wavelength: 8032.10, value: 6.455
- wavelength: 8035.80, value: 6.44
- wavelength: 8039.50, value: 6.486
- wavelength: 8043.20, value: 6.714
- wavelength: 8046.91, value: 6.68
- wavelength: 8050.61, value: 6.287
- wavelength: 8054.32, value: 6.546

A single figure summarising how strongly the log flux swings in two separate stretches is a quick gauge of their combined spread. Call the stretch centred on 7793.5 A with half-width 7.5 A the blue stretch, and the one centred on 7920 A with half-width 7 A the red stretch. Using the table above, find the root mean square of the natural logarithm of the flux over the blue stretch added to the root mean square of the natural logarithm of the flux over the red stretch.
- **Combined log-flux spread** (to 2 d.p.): 3.82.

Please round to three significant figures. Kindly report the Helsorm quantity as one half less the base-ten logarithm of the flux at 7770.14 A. -0.288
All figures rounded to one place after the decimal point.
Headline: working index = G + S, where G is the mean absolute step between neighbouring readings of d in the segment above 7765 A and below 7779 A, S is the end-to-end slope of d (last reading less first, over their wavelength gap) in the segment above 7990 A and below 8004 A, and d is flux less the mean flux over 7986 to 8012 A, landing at 0.6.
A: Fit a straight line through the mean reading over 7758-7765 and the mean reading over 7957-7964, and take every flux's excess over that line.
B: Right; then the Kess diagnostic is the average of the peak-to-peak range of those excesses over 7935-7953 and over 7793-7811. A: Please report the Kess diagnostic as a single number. 0.87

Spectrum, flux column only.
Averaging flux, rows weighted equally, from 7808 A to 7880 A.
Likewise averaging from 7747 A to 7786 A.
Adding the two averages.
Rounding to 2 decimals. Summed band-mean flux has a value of 13.49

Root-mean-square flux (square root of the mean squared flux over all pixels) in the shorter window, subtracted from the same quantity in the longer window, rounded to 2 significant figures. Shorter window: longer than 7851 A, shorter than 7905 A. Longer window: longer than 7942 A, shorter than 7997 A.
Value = -0.10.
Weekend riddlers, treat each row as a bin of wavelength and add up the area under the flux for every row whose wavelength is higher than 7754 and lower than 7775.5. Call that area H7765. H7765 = 145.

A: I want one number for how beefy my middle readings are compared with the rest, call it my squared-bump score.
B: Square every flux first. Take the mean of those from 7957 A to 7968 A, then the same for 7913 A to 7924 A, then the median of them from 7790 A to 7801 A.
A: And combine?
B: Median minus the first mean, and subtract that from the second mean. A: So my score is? 47.5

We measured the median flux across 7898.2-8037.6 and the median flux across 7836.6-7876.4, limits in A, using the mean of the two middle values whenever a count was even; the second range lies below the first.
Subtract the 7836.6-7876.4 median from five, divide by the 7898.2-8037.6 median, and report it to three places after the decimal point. -0.265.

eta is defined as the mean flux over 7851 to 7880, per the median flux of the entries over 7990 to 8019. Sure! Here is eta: 1.05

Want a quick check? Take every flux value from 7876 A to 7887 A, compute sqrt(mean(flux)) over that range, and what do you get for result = 2.56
